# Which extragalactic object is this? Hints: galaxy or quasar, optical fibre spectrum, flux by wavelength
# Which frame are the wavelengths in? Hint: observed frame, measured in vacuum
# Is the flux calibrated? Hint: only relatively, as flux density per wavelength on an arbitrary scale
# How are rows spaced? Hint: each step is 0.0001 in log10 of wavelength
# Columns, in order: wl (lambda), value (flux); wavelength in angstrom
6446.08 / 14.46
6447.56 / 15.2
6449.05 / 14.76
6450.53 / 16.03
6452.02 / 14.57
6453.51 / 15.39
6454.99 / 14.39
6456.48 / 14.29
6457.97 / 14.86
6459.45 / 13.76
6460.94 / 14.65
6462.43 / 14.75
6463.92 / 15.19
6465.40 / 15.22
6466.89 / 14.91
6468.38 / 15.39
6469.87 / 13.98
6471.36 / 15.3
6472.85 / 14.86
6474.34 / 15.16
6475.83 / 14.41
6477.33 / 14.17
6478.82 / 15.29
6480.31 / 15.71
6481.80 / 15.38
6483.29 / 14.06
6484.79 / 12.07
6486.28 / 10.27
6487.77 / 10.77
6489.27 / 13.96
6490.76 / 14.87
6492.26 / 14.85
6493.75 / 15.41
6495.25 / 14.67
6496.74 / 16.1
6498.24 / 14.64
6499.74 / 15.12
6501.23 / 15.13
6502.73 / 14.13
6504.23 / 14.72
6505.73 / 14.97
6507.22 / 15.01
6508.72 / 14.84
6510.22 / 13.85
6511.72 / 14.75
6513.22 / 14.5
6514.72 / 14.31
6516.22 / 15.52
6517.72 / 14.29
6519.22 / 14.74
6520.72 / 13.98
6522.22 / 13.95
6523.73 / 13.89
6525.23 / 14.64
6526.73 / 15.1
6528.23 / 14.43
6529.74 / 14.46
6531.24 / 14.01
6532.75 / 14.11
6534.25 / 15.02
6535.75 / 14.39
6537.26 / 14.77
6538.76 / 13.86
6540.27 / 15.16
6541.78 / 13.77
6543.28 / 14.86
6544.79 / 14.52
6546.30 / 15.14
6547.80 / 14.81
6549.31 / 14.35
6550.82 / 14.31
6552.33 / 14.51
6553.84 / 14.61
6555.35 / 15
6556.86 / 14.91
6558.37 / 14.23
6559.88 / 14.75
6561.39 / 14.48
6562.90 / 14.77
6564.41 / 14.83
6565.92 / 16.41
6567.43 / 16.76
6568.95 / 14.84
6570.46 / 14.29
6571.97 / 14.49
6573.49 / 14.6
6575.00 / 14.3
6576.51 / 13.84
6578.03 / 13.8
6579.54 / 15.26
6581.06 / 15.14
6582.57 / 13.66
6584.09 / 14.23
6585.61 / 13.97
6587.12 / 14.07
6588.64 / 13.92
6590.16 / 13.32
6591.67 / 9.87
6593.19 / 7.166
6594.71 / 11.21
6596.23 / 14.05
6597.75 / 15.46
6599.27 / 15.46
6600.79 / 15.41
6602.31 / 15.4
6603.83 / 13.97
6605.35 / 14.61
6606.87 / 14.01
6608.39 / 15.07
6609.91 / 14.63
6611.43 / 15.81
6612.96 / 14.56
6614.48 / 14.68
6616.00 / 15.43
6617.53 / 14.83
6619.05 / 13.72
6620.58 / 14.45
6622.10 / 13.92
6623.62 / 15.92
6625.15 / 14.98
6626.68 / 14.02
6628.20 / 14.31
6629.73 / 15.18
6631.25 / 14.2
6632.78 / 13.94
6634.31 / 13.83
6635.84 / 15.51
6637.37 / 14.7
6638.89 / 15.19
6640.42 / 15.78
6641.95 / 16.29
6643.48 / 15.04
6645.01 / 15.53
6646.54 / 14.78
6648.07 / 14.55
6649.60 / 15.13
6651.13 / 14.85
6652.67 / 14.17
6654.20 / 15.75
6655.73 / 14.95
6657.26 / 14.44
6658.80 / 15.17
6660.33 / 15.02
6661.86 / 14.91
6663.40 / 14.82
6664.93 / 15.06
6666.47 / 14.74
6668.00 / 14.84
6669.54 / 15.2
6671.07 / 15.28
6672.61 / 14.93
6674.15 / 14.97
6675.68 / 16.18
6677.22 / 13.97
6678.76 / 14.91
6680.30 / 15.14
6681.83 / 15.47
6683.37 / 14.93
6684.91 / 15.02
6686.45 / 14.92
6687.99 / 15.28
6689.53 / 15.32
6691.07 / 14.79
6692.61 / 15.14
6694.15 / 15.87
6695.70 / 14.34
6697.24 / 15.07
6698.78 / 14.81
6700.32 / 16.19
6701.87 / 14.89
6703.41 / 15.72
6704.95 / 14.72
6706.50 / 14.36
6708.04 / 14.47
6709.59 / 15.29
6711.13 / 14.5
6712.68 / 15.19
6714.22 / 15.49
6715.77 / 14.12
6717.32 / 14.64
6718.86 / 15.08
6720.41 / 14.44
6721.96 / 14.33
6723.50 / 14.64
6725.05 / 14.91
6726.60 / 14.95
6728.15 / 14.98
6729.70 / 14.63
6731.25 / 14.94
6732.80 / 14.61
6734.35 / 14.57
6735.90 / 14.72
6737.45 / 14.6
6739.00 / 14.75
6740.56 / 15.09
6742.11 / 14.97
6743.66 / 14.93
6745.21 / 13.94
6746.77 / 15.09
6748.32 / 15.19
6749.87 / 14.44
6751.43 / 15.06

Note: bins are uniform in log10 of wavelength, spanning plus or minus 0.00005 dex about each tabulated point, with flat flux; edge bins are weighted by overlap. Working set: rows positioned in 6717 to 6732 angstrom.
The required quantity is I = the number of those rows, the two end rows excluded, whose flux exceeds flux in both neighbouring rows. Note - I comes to 2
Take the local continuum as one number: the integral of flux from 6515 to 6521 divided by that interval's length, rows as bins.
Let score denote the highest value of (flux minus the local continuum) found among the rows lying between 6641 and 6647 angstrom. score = 1.62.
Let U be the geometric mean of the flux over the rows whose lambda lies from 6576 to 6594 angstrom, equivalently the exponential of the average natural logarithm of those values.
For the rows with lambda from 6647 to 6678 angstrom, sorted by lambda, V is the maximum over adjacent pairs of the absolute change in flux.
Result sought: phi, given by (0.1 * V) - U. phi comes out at -12.7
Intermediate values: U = 12.94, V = 2.2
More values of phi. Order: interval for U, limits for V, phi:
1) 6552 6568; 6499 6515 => -14.9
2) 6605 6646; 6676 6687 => -14.7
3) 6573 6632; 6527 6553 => -13.9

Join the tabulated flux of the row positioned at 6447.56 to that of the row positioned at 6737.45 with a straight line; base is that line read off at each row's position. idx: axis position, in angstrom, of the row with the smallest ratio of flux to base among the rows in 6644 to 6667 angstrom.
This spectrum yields 6652.67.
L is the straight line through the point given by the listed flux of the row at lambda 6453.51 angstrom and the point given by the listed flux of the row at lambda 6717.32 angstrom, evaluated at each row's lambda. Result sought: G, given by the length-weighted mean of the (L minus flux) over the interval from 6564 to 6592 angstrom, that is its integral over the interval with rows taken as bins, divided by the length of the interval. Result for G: 0.7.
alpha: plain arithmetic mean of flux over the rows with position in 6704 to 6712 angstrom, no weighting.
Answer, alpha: 14.7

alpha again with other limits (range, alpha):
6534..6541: 14.6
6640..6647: 15.5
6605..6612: 14.8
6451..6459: 14.7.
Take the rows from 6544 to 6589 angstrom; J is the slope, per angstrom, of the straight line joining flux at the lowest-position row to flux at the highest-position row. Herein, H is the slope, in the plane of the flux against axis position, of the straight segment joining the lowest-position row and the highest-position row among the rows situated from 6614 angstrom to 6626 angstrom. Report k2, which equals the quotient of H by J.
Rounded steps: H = 0.03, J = -0.01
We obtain -2.1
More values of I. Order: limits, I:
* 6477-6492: 1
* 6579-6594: 2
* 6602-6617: 3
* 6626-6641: 2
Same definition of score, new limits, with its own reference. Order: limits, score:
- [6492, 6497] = 1.43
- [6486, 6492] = 0.20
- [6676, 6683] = 0.80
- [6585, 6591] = -0.60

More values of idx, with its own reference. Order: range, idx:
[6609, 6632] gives 6619.05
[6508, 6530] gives 6510.22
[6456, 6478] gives 6459.45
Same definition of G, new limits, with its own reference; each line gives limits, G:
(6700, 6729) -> -0.2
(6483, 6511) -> 1.1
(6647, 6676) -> -0.2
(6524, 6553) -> 0.6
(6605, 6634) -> 0.3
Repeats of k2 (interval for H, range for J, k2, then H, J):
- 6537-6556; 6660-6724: -2.1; 0.01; -0.01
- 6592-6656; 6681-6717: -3.1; 0.12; -0.04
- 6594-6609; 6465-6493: -20.5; 0.28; -0.01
